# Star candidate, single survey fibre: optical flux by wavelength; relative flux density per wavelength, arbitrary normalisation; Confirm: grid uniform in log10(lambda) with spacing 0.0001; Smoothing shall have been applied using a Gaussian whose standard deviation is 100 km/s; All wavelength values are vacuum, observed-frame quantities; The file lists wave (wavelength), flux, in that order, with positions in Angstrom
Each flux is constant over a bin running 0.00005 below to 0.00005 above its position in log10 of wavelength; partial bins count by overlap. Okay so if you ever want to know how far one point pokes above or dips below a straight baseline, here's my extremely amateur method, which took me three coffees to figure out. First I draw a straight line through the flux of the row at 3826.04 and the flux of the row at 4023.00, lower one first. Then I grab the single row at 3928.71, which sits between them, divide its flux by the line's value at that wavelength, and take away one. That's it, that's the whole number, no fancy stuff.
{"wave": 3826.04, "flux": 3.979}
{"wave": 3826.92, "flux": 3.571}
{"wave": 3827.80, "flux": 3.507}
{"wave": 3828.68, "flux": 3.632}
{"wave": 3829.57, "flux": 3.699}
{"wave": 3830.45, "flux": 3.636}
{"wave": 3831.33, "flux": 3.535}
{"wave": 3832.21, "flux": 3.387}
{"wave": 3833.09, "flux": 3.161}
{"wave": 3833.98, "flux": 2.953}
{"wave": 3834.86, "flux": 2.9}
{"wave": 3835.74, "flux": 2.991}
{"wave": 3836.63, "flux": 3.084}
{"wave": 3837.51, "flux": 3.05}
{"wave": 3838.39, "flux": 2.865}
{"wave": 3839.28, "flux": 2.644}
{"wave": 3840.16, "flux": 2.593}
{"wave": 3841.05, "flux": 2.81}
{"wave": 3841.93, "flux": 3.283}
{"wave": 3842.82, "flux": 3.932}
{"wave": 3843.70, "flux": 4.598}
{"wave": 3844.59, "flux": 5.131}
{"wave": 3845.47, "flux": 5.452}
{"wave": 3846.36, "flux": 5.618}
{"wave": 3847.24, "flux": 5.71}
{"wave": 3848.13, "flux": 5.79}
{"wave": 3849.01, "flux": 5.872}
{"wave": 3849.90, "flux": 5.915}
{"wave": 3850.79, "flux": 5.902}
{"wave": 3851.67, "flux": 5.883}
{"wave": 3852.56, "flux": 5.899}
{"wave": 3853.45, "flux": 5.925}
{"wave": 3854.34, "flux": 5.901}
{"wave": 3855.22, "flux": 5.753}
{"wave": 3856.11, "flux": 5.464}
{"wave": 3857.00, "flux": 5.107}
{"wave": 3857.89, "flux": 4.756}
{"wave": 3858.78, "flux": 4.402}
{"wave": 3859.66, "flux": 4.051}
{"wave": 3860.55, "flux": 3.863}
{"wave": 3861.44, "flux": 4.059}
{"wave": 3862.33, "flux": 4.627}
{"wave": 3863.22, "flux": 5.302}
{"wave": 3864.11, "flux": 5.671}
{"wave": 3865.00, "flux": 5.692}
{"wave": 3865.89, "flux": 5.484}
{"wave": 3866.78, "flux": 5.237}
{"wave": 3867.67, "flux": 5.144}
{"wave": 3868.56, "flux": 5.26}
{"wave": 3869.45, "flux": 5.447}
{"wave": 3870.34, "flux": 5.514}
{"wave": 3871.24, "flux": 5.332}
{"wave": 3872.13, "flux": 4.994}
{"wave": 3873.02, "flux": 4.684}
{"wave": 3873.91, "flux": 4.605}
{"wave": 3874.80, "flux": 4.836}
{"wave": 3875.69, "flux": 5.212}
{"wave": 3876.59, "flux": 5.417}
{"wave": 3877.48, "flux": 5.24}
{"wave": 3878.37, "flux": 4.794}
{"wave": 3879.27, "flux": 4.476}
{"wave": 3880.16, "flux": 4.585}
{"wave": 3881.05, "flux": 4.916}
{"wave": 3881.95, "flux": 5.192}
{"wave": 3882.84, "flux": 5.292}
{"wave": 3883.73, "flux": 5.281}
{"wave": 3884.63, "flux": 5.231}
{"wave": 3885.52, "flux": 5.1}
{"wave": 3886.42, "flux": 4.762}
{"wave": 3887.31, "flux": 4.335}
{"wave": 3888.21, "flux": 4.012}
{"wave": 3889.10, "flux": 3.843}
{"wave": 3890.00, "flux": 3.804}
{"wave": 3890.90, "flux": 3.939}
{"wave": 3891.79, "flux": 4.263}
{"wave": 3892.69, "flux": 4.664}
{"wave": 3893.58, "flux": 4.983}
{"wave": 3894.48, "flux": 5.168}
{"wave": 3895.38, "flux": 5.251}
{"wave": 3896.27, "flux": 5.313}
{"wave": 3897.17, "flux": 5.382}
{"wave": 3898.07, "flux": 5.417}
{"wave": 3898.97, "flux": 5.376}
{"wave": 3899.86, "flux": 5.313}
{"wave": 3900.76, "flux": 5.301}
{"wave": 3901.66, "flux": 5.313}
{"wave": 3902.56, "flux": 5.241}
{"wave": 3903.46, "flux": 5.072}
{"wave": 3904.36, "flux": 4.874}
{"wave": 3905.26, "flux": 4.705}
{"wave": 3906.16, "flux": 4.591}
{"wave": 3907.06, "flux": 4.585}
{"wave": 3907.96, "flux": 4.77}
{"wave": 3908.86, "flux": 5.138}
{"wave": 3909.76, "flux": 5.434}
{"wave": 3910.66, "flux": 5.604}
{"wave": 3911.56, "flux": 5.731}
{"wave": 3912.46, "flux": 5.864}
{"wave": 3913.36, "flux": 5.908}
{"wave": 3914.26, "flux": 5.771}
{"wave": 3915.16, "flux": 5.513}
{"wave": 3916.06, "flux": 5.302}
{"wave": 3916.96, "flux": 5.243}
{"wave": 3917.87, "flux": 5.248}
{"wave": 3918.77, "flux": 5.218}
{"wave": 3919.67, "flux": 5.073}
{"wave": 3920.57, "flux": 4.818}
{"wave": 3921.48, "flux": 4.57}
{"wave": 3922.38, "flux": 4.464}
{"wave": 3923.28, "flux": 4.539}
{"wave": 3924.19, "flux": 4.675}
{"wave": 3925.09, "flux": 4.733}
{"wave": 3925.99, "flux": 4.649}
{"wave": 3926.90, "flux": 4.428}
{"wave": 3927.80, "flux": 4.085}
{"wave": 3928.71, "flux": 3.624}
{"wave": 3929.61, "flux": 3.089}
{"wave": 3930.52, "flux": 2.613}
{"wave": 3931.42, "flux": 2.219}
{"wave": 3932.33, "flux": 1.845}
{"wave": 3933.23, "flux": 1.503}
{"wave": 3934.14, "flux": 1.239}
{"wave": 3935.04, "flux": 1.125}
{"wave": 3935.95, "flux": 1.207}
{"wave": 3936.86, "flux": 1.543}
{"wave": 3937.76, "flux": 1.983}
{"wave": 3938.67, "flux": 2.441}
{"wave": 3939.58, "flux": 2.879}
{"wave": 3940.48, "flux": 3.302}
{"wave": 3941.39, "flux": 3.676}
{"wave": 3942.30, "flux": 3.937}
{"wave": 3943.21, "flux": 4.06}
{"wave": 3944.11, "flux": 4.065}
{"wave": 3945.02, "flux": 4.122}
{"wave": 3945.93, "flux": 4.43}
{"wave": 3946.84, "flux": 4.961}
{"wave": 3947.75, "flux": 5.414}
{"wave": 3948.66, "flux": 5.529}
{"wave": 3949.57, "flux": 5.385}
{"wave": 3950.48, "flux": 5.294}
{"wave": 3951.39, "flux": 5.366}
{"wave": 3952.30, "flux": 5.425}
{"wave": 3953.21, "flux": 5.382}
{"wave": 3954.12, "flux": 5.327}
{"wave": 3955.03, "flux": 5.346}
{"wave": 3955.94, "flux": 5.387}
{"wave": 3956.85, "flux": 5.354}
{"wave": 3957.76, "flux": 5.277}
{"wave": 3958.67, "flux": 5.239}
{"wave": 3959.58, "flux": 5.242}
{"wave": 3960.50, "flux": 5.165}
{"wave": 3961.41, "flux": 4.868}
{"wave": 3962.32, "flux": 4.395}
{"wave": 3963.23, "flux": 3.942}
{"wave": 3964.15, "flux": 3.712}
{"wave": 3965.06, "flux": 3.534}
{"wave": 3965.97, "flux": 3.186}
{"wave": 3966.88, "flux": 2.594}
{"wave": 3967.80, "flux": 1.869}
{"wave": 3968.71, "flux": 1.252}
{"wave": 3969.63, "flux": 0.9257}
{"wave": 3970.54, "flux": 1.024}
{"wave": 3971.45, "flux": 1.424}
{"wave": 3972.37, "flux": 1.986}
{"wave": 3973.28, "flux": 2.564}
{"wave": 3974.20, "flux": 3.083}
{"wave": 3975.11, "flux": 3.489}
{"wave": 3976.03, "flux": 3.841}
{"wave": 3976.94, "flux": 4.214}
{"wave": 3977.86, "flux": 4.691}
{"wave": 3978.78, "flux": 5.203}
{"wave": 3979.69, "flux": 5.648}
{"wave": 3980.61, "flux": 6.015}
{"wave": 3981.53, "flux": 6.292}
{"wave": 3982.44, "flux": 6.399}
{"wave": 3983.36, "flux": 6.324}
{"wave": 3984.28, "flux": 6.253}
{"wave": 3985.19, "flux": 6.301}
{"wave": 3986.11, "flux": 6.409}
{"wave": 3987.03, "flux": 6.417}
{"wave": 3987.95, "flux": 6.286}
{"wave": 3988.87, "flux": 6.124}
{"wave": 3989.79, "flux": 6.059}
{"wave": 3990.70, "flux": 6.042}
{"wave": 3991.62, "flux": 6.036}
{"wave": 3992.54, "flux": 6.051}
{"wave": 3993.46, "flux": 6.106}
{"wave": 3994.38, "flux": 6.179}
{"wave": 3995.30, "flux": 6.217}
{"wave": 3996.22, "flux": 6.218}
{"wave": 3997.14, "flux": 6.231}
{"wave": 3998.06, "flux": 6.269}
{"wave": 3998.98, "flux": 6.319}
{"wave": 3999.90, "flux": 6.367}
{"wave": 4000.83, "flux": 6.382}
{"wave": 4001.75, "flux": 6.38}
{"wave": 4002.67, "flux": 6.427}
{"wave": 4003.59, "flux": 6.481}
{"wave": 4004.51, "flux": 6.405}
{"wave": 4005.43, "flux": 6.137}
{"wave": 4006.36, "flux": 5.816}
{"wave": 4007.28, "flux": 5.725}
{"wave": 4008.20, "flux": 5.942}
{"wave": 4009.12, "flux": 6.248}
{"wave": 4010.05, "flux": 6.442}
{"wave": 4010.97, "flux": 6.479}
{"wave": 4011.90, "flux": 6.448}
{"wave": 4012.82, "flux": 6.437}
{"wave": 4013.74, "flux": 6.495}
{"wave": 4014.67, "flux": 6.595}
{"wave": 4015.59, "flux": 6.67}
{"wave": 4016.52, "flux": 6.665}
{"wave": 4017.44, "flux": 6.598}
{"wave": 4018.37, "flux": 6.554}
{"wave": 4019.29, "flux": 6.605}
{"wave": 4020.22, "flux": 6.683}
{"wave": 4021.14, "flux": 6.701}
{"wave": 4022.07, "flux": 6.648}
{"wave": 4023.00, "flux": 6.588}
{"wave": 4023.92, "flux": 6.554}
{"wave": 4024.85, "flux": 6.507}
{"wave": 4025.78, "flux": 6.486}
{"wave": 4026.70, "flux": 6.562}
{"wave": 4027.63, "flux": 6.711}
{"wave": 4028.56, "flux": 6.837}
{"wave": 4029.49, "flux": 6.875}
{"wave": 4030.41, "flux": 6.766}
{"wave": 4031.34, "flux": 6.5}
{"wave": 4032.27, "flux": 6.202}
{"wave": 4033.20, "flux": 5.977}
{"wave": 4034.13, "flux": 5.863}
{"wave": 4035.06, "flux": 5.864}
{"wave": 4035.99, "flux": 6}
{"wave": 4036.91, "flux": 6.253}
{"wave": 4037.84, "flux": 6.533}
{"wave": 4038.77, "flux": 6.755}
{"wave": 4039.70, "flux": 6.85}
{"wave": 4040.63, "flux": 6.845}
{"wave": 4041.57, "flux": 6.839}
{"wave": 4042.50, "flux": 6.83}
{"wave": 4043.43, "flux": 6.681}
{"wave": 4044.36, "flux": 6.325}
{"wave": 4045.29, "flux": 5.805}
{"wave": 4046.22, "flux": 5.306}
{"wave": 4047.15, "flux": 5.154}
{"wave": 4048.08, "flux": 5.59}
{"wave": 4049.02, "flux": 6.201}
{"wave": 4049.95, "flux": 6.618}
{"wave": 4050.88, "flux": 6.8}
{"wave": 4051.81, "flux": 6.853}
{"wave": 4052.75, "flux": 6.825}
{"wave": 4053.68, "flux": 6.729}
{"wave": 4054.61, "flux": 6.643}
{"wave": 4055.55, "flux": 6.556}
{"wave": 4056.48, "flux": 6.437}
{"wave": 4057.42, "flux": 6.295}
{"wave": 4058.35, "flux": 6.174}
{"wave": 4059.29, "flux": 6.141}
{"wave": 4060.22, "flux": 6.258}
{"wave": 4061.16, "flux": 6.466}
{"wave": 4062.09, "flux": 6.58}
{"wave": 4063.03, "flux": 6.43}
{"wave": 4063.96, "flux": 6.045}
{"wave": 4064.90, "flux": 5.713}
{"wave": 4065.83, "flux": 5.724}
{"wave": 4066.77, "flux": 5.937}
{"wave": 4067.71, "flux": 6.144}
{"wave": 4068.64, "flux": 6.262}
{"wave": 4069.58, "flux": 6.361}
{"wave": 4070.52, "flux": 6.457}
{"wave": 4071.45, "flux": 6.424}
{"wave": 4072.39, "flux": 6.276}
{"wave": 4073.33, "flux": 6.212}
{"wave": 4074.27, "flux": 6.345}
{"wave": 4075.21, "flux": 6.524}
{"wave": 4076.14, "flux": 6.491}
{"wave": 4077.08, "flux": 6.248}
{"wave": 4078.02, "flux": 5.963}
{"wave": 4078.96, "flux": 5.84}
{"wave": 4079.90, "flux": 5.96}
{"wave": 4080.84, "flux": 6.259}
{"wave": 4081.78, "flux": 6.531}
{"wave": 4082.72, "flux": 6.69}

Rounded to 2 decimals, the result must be -0.32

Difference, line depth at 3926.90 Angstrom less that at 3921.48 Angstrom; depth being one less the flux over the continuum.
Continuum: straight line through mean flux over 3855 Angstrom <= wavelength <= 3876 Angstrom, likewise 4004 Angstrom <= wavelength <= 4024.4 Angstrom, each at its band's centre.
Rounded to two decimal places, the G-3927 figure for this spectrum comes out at 0.03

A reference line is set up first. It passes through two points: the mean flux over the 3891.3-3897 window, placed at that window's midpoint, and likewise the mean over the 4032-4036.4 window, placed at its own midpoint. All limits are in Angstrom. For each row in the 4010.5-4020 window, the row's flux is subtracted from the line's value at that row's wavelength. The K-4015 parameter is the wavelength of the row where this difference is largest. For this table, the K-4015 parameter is 4012.82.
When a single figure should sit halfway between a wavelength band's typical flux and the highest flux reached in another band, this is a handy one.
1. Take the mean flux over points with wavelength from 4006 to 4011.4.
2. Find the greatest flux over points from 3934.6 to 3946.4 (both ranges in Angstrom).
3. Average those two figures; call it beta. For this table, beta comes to 5.3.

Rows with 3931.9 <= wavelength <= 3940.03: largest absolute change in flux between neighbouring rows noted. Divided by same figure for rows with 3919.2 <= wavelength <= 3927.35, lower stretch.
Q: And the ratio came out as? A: 1.8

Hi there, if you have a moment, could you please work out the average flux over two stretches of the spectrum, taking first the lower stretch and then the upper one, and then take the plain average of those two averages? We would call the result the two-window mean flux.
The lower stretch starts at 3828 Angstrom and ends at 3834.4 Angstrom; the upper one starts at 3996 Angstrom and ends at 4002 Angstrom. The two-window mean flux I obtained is 4.87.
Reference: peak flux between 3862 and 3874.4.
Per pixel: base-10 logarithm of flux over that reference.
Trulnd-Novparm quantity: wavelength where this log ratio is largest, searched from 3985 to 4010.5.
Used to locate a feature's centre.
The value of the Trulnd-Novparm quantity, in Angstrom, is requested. 4003.59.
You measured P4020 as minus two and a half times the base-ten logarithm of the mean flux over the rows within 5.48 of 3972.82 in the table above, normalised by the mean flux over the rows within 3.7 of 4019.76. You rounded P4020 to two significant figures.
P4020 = 1.0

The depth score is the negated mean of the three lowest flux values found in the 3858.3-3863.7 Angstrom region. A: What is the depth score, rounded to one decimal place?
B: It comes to -4.0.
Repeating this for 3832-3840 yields -2.8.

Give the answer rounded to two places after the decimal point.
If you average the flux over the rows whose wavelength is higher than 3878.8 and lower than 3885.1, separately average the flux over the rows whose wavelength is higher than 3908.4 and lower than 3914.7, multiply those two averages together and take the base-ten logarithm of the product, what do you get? 1.45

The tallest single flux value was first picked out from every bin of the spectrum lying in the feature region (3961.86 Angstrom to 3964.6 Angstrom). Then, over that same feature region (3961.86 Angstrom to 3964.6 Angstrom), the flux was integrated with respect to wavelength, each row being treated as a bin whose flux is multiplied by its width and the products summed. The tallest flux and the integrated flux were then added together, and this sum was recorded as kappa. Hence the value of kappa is 15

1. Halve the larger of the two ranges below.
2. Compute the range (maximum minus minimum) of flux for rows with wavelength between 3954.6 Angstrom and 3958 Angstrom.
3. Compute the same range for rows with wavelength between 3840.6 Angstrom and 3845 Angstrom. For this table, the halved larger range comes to 1.2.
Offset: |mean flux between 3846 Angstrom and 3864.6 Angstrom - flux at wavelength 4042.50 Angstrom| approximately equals 1.5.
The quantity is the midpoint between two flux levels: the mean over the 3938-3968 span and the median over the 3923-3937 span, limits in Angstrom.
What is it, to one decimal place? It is 3.6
